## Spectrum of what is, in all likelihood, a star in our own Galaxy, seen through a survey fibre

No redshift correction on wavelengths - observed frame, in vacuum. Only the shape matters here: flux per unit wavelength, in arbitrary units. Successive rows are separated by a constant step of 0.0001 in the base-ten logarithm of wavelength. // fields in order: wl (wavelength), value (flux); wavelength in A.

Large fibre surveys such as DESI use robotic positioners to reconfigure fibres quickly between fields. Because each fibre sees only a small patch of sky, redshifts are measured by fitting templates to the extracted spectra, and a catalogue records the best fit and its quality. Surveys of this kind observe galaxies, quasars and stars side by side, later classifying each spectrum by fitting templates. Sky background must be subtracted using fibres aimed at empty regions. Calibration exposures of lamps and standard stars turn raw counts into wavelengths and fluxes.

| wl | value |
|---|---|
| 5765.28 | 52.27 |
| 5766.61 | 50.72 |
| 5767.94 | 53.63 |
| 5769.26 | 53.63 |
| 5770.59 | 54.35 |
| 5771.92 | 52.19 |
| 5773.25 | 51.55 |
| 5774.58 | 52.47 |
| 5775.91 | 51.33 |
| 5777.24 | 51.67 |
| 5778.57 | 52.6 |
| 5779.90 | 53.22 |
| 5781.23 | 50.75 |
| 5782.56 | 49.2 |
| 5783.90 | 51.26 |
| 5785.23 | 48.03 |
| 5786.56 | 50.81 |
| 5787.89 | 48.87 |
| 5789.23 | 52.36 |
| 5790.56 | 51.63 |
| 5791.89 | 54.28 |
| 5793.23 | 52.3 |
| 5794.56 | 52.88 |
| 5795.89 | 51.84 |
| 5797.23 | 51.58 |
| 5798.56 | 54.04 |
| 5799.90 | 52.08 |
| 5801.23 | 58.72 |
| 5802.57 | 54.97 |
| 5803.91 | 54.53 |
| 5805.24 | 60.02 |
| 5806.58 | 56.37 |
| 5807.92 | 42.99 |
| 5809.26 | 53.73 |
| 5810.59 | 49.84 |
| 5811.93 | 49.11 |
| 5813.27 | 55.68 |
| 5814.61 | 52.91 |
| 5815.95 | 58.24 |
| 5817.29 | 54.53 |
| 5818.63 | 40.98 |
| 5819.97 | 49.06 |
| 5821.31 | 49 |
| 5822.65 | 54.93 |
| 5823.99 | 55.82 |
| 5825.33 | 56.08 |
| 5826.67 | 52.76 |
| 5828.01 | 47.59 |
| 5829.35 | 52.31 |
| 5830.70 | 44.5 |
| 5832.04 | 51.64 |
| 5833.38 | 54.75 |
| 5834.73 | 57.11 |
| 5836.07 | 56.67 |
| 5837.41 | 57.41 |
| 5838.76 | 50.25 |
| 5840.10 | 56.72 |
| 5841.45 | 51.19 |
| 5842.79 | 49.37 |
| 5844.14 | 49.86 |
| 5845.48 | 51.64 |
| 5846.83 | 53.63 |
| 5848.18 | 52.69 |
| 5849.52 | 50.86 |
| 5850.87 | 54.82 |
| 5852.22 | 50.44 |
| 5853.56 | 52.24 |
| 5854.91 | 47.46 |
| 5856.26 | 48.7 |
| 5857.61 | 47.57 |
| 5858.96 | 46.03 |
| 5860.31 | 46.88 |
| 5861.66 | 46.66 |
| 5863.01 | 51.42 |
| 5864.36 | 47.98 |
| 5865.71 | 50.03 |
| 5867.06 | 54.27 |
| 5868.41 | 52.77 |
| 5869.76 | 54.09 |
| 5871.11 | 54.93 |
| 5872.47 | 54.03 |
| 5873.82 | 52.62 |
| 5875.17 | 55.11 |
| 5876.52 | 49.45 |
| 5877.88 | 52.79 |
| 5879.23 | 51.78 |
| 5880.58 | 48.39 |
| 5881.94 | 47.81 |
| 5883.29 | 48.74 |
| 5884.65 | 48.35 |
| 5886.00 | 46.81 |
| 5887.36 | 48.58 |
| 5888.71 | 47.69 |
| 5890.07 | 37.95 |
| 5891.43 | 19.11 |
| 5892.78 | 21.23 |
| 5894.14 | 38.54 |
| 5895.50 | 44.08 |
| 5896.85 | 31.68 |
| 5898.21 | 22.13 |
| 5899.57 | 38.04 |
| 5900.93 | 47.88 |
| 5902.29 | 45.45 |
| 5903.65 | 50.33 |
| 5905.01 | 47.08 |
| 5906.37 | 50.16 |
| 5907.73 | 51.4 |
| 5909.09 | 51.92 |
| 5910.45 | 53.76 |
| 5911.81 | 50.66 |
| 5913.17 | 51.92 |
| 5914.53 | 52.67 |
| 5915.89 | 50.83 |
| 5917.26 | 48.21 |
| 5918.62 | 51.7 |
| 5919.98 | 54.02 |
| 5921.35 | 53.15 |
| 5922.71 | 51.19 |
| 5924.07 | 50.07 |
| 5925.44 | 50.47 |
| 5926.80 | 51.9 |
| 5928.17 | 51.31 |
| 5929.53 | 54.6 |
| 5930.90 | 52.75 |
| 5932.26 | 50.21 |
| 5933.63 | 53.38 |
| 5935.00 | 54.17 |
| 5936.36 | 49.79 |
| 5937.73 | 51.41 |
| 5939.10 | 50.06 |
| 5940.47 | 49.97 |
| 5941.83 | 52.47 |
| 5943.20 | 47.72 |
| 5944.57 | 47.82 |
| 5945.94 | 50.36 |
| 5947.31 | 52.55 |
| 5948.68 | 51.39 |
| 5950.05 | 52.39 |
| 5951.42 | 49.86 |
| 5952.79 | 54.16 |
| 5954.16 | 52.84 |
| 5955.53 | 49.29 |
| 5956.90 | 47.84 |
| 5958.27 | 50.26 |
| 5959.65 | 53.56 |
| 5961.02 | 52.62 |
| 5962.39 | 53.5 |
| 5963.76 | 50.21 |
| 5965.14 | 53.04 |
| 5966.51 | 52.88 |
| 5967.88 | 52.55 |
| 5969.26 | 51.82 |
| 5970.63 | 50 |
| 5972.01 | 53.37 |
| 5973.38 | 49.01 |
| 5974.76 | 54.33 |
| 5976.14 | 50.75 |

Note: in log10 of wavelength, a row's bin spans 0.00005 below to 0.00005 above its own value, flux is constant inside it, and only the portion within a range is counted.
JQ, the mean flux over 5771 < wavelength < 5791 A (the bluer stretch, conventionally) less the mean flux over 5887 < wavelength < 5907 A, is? 12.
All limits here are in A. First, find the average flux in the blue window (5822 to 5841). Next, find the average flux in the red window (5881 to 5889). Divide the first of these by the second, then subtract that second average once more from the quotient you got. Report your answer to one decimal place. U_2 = -46.9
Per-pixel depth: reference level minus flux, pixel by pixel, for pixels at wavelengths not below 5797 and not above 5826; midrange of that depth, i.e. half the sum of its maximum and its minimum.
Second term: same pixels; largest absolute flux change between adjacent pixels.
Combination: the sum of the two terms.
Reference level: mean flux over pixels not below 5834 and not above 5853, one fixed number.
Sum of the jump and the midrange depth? 16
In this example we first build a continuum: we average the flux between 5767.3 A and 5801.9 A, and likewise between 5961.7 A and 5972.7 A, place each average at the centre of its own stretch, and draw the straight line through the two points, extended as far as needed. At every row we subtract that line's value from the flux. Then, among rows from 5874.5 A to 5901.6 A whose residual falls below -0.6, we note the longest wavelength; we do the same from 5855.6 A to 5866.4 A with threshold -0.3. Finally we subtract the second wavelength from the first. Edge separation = 35.2 A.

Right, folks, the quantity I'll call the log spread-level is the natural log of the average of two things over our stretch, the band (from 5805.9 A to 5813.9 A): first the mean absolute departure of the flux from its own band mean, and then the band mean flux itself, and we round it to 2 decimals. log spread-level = 3.32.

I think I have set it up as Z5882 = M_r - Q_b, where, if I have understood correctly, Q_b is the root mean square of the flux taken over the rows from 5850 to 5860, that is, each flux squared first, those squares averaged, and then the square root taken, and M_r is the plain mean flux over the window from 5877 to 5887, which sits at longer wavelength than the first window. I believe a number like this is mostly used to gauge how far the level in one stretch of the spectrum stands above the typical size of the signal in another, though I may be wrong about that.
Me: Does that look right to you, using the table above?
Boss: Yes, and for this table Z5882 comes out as 0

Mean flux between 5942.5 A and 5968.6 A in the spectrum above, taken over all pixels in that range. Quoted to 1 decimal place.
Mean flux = 51.3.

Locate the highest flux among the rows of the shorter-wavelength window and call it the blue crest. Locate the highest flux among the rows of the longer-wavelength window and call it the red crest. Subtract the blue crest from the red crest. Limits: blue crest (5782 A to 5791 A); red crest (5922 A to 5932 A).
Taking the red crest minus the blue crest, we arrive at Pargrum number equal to 2.2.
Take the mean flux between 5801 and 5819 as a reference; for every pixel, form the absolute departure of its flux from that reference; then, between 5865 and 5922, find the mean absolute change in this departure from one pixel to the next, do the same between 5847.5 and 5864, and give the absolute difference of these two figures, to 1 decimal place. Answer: 2.0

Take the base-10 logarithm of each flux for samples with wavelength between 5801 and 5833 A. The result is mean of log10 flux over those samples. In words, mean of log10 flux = 1.72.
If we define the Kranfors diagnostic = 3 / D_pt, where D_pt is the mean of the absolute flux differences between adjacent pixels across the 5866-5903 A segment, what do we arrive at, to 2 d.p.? 0.59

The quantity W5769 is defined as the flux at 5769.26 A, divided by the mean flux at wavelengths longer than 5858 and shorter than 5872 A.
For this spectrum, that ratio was 1.06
